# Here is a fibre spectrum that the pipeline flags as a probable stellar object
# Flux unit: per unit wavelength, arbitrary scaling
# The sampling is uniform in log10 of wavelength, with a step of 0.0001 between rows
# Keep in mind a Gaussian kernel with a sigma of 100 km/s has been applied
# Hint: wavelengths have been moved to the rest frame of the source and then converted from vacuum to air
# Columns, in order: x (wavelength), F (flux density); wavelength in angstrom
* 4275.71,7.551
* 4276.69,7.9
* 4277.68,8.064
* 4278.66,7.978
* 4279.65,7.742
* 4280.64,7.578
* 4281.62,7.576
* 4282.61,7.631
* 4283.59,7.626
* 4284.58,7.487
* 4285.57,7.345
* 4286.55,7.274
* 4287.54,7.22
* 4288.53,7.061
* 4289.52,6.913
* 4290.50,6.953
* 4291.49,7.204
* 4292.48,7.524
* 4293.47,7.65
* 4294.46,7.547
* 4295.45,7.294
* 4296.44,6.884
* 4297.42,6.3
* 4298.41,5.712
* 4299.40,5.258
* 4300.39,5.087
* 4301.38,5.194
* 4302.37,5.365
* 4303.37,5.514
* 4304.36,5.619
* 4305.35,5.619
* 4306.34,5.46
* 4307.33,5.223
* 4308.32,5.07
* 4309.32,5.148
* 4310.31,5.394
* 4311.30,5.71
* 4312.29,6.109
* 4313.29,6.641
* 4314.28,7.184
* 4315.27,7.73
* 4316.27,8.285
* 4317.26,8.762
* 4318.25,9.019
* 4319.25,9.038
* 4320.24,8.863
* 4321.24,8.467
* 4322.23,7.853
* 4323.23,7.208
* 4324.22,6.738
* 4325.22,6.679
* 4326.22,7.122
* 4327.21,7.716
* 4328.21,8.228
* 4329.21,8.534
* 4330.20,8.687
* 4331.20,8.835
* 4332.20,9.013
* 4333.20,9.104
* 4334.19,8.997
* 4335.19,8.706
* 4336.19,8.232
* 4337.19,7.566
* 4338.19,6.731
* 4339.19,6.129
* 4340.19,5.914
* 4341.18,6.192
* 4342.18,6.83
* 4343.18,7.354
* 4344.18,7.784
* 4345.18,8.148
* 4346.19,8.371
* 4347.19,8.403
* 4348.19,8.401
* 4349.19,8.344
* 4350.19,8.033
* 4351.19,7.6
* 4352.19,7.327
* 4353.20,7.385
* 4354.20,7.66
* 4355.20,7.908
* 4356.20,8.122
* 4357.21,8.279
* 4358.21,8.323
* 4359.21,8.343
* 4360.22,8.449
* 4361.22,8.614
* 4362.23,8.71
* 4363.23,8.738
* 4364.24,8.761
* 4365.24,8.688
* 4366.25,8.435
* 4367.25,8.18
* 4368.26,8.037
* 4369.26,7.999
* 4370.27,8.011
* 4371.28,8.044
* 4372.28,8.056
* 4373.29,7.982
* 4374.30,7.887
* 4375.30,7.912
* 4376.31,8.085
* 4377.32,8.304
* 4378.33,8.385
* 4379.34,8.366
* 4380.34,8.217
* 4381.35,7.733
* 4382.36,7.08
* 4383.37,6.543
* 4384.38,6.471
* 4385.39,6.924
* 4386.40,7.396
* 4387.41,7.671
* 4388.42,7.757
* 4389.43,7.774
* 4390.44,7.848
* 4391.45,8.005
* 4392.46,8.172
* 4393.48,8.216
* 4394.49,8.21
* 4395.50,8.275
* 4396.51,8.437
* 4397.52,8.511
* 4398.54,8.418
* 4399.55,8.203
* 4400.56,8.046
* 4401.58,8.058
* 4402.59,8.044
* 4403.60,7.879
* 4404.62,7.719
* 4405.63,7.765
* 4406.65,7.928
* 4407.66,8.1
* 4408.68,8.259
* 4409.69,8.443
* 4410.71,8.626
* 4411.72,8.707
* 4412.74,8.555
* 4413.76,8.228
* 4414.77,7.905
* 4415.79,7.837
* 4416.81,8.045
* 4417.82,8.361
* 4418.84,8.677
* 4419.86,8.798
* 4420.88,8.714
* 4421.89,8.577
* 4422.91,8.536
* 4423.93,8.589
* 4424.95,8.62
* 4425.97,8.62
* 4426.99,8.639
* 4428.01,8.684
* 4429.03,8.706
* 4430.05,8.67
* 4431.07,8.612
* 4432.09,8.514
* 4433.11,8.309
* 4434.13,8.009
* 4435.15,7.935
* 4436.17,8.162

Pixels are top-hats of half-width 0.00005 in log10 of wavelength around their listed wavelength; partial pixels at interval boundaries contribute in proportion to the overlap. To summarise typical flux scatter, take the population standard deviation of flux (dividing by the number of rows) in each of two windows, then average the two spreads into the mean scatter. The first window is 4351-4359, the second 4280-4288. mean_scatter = 0.26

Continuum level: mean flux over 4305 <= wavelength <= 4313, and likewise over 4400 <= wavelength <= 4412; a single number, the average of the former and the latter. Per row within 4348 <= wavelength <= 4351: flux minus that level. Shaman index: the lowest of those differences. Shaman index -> 1.2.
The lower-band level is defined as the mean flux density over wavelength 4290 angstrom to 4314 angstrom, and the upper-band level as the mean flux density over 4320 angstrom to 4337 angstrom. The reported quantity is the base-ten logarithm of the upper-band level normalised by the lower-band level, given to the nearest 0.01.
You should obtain 0.13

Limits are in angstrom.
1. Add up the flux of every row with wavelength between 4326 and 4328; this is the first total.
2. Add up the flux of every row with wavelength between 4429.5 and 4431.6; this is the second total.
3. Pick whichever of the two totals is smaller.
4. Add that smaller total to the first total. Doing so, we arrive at 29.7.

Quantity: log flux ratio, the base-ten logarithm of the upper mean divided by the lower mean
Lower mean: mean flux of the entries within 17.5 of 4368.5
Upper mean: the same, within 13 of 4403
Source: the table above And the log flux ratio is 0.010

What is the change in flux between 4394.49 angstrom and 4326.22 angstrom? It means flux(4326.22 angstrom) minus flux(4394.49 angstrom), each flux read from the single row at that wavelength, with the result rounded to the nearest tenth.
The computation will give -1.1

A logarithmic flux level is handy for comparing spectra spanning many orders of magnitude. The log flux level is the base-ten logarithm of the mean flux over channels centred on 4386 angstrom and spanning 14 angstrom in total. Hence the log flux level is 0.879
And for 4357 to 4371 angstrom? 0.924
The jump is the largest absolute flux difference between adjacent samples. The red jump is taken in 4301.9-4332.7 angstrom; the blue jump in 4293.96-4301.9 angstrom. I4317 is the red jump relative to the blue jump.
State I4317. 1.10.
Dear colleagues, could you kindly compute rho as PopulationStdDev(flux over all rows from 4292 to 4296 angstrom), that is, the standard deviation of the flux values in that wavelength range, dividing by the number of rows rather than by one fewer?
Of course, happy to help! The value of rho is 0.13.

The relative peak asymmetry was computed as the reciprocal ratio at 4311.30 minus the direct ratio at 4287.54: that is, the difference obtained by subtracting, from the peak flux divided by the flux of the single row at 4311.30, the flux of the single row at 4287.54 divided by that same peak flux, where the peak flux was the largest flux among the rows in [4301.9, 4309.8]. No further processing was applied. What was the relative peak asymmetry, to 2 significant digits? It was -0.30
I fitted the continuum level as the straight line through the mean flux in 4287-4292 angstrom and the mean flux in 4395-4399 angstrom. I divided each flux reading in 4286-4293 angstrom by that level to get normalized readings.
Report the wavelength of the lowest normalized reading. 4289.52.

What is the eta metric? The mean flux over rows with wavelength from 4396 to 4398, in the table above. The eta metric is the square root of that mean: 2.91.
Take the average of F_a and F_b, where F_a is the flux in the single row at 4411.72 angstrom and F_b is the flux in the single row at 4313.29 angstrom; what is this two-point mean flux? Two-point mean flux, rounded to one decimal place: 7.7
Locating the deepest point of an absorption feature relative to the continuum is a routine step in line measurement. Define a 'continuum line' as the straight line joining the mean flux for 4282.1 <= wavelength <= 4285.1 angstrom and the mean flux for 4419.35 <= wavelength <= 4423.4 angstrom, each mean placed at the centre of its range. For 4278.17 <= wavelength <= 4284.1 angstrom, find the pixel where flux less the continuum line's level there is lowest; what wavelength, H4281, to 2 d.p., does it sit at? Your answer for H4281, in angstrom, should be 4281.62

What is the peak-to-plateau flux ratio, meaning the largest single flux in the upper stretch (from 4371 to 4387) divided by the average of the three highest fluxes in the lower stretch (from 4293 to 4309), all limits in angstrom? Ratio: 1.12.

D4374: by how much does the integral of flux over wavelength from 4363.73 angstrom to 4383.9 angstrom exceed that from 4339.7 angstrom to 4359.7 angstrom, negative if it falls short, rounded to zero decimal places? 7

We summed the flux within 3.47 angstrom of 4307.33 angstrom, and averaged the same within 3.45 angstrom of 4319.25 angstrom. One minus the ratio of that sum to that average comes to -3.4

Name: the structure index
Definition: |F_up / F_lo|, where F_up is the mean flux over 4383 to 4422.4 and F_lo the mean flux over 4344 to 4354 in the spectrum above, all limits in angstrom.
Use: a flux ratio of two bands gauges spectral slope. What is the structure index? 1.01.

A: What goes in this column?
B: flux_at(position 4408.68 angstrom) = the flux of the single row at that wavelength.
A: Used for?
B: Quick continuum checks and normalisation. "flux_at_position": 8.259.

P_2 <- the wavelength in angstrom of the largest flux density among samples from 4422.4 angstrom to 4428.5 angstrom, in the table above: 4428.01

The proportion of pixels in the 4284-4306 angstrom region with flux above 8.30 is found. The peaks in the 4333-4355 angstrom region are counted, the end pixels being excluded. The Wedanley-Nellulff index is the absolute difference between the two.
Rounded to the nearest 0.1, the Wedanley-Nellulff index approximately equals 1.0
